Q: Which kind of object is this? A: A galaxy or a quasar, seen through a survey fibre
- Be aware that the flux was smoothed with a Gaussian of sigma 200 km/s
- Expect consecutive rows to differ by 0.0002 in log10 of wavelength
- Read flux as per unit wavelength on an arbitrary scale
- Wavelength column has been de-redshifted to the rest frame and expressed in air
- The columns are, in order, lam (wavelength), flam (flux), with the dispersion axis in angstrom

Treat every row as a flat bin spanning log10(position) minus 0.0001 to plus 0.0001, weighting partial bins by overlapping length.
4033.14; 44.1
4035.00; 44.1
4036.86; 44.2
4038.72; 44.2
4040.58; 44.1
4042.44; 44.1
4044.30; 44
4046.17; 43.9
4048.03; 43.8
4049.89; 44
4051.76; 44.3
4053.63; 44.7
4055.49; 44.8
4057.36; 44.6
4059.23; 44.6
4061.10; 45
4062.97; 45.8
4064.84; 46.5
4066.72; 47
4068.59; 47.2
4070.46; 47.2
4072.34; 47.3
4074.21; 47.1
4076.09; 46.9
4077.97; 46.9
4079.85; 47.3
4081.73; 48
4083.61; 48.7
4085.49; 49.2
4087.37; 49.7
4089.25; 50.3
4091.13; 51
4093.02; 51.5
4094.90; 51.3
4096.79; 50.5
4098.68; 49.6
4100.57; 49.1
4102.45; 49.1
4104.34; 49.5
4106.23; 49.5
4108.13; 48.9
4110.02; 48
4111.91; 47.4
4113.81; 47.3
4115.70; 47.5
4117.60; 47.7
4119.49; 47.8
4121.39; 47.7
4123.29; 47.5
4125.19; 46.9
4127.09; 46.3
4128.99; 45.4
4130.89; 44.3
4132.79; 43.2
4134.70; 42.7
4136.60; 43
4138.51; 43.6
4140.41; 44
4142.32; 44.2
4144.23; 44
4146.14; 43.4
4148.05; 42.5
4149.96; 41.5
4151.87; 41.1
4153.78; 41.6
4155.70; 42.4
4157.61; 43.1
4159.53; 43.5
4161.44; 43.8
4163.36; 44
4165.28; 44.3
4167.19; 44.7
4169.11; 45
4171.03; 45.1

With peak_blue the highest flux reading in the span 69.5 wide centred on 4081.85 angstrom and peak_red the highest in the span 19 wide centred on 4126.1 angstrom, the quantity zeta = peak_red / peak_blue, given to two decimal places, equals 0.93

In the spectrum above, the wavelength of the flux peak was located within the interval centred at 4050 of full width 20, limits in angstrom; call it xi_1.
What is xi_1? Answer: 4055.49 angstrom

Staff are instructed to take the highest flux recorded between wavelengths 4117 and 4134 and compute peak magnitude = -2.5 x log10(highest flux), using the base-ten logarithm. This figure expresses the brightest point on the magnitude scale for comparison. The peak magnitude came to -4.20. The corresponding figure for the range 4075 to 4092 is -4.27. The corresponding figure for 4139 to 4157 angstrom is -4.11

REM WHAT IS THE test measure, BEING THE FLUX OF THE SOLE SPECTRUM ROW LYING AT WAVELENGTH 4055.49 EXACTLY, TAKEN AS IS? 44.8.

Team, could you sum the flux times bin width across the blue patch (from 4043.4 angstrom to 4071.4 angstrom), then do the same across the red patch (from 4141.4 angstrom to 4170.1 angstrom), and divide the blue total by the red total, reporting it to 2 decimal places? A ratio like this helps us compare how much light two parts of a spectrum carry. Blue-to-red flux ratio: 1.02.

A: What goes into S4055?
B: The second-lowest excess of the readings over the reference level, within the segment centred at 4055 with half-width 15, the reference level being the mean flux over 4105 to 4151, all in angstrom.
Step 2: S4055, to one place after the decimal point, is -1.7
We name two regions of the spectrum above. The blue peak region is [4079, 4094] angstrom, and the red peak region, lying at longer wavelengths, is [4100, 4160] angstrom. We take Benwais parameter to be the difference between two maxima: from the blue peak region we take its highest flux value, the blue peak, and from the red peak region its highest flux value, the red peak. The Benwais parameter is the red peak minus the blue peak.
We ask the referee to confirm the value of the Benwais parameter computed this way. -2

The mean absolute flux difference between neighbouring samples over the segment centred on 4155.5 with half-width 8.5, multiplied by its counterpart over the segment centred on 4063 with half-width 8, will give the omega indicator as 0.19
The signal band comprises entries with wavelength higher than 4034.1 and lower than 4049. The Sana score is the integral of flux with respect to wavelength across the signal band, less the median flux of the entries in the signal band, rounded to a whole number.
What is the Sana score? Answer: 612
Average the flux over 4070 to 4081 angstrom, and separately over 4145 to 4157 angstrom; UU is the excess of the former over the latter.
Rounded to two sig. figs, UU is 5.0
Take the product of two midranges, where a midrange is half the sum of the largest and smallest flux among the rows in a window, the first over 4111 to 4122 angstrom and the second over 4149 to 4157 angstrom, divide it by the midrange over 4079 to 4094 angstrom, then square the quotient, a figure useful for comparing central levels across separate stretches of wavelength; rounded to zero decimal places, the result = 1615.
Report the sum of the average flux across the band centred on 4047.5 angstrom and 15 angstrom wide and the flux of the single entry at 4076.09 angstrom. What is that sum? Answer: 91.0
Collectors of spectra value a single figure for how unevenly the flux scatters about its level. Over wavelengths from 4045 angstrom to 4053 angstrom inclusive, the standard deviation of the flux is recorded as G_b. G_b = 0.2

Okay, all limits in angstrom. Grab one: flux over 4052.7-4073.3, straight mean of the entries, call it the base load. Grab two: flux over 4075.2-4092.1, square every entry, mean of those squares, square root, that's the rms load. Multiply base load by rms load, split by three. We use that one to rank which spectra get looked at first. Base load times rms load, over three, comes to 745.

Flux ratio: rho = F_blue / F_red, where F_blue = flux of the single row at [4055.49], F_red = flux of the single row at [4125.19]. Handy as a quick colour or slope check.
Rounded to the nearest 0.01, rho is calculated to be 0.96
